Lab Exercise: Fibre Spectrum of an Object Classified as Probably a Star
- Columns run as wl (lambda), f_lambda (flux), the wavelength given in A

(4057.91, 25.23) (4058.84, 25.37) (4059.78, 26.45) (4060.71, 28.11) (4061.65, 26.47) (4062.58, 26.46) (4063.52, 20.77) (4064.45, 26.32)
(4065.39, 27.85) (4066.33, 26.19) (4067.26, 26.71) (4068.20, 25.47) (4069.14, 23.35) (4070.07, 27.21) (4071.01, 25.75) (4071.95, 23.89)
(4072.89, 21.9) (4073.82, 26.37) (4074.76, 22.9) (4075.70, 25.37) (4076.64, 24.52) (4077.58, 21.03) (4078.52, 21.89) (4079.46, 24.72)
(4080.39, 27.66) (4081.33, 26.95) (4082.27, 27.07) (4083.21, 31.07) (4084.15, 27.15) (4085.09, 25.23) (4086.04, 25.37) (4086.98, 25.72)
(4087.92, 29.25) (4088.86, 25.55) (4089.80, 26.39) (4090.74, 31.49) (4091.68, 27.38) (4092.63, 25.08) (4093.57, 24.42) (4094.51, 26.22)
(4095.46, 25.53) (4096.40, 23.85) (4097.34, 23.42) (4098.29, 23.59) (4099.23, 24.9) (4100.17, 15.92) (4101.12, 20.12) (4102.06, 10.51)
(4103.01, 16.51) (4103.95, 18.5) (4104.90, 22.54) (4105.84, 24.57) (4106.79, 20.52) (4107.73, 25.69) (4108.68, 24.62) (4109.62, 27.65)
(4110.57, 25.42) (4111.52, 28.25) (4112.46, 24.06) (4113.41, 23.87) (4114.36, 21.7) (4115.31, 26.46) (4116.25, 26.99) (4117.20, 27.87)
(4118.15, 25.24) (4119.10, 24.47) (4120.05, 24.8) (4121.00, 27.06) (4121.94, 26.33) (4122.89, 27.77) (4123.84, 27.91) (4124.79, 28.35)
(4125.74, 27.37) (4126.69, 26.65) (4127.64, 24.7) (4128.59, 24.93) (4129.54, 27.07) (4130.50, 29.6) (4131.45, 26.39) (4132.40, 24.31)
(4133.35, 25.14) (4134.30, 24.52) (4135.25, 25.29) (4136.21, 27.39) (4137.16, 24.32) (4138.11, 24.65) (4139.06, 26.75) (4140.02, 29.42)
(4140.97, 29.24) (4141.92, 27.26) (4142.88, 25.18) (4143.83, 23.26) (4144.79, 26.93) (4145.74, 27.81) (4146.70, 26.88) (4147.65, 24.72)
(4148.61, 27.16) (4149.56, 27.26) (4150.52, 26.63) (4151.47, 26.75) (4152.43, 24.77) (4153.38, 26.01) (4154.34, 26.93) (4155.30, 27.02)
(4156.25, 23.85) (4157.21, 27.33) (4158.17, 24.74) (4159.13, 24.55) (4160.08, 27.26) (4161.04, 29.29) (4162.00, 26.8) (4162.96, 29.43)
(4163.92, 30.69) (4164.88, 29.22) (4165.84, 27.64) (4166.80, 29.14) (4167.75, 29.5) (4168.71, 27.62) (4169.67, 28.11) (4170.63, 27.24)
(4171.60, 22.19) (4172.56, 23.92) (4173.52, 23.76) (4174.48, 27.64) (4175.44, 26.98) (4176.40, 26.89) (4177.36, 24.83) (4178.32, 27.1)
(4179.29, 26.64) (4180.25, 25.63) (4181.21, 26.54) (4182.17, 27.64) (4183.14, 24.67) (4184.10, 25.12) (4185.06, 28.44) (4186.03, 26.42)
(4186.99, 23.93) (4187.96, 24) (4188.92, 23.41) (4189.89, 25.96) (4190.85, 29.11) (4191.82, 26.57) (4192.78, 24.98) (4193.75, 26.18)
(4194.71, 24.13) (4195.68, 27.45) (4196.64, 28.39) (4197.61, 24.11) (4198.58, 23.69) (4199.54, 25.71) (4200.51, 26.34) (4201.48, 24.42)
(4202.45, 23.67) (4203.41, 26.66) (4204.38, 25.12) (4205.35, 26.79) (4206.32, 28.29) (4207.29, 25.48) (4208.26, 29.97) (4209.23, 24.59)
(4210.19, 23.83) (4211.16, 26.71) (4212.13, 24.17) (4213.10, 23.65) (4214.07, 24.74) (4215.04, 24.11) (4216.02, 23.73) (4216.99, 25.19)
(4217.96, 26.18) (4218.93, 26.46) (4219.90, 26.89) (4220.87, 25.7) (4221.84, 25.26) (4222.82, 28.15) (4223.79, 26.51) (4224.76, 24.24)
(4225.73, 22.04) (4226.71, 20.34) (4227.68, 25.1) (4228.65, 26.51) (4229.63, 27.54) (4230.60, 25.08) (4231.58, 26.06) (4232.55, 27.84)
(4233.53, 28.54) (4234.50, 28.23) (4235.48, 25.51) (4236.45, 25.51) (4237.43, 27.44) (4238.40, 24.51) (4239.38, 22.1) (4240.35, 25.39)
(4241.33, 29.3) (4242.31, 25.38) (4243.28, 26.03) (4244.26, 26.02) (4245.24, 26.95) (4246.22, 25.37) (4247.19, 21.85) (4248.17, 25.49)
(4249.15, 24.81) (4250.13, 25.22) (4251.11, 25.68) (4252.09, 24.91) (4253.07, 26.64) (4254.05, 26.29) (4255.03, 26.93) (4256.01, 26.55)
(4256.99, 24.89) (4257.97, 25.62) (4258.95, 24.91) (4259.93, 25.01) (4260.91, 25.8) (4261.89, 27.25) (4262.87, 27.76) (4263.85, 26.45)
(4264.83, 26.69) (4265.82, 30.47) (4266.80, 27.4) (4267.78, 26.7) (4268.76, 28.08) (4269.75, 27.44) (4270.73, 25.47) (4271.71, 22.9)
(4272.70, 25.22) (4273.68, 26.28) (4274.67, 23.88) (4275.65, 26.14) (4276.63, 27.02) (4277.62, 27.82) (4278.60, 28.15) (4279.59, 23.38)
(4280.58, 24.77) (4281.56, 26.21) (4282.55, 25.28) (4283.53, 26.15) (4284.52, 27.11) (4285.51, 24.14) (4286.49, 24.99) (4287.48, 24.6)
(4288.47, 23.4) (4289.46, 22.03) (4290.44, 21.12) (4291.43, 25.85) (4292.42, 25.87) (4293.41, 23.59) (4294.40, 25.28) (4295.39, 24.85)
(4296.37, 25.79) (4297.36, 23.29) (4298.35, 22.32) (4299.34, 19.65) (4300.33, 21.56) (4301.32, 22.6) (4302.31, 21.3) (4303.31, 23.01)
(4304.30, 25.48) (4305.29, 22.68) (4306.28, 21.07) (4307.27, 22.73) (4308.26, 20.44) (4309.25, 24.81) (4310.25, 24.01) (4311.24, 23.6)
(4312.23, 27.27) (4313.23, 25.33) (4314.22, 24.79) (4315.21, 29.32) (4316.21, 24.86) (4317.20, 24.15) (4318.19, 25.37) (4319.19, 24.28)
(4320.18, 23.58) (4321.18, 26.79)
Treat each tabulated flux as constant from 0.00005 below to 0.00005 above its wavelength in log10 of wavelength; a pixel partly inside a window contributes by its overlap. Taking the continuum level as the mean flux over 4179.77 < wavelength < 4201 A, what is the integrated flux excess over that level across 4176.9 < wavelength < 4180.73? 1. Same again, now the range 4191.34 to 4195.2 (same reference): -1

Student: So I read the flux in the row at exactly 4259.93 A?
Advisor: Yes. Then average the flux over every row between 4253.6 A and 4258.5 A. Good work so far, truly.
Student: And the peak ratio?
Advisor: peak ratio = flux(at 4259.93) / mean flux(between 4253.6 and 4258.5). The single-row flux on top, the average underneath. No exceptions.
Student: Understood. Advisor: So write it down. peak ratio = 0.96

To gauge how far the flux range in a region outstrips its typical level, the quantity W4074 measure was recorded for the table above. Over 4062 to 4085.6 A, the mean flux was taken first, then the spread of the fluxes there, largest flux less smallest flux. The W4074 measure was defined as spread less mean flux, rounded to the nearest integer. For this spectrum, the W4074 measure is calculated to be -15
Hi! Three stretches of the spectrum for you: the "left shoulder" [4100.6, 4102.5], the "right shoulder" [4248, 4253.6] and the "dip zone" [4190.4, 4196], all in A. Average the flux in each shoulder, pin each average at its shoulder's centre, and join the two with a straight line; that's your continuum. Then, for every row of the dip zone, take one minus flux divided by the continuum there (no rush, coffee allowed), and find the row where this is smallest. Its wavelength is 4190.85 A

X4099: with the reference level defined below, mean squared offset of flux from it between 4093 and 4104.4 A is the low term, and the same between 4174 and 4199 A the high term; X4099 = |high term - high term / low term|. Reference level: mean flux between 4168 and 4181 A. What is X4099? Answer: 2.5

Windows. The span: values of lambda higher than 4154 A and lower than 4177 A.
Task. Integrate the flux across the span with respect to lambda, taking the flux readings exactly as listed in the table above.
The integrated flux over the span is 621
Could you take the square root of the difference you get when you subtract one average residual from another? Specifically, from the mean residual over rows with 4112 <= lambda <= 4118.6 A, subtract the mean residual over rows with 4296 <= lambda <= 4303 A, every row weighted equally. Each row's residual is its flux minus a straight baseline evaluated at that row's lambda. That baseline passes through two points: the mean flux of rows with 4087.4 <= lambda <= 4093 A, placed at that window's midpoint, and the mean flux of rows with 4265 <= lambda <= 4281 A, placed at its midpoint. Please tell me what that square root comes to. 1.27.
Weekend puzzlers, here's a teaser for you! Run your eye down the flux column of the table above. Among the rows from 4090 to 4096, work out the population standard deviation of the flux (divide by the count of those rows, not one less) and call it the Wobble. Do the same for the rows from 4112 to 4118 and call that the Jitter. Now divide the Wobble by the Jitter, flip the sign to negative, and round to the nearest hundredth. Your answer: -1.10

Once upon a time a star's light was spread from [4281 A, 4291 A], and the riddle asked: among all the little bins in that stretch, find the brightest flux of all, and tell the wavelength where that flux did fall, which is 4284.52 A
